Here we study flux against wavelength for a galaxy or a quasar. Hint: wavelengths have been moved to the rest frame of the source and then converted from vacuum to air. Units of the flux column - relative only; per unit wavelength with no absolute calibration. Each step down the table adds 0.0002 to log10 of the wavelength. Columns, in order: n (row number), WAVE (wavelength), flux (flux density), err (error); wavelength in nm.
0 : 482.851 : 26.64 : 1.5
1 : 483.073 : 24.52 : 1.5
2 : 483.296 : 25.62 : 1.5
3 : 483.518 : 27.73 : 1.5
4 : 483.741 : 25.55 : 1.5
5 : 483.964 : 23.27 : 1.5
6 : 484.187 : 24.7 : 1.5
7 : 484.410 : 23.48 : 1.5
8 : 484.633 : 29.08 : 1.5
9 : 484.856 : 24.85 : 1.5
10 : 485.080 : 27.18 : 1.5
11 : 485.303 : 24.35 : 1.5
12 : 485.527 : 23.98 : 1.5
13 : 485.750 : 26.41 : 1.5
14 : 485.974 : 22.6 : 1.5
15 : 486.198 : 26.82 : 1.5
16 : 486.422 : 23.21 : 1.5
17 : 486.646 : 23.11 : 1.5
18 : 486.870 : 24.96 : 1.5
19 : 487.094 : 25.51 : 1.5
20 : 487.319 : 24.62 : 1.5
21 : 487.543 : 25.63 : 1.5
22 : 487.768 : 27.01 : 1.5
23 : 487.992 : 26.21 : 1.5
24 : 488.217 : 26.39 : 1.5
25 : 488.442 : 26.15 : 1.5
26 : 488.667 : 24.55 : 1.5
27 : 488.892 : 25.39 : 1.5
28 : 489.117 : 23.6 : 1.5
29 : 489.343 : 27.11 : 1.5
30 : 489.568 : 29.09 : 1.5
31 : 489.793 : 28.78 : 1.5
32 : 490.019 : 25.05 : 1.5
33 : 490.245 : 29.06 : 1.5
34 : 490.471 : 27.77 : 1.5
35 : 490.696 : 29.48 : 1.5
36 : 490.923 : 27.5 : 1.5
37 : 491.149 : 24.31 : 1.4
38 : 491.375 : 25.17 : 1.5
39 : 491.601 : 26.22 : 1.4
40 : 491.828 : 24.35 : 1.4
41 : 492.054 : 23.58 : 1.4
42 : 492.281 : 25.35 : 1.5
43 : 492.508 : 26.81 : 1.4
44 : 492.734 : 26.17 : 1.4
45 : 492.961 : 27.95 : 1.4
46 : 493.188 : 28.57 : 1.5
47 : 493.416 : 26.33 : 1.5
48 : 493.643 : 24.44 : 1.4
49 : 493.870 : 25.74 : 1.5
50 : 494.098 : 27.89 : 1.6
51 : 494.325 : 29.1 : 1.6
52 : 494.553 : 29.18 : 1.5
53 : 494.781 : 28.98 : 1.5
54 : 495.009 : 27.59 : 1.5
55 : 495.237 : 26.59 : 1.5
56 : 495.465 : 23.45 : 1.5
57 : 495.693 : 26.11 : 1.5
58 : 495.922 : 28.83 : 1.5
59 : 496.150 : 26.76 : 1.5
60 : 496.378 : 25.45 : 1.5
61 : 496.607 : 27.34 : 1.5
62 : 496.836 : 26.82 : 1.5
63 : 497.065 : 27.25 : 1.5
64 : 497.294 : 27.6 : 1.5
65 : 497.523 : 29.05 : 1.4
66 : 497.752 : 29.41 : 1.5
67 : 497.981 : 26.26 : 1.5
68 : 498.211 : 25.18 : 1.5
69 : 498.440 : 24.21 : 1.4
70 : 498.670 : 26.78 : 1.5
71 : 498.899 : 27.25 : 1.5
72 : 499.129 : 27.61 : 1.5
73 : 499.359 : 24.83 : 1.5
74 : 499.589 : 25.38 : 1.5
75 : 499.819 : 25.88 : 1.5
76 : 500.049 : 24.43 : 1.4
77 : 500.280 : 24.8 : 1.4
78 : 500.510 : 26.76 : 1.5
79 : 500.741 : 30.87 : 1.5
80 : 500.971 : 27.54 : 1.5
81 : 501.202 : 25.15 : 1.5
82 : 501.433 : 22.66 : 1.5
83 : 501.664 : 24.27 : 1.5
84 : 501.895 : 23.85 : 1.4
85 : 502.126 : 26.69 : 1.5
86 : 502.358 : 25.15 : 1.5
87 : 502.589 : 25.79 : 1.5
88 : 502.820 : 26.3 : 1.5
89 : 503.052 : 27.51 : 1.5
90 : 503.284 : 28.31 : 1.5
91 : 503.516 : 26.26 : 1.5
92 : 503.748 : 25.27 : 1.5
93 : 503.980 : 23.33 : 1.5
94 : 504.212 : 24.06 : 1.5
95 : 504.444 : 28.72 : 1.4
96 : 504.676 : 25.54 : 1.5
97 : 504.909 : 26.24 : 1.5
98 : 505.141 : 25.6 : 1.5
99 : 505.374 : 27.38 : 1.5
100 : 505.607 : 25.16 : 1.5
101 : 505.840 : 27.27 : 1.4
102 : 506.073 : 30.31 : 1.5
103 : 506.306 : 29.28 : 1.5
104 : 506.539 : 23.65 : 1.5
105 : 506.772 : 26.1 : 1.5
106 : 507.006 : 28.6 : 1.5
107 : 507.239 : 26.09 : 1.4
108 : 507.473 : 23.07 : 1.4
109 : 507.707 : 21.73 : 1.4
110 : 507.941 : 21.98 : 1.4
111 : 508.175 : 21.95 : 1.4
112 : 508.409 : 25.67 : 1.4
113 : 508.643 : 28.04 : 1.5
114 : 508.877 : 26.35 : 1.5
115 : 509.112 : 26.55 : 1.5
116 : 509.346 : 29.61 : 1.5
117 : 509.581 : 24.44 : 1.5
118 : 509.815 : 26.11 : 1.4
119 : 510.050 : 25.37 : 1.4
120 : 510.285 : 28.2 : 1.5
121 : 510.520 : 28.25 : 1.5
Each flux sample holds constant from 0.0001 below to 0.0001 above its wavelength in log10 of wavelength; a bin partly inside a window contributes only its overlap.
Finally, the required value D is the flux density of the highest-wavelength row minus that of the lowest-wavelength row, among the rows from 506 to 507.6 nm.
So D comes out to -7.2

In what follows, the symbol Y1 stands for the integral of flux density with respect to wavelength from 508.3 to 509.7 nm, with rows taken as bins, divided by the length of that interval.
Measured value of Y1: 26.8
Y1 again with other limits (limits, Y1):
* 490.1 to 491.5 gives 27.2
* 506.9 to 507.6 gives 25.8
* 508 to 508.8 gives 25.1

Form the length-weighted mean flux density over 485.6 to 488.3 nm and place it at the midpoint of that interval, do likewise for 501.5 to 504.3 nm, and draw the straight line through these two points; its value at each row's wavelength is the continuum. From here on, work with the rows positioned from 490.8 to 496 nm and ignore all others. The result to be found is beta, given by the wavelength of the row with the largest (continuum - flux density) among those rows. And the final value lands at 495.465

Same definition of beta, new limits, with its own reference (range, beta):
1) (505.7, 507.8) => 507.707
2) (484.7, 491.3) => 485.974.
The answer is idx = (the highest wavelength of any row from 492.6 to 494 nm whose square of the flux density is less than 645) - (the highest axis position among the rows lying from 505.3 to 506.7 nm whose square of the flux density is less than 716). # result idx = -12.90 nm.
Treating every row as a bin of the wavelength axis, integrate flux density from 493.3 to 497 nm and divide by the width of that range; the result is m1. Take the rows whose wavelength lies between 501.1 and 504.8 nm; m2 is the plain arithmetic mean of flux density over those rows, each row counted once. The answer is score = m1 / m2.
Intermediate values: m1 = 26.9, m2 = 25.6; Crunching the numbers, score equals 1.05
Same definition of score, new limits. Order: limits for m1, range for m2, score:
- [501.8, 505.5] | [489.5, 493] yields 0.98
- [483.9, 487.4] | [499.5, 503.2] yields 0.96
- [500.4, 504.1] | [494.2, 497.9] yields 0.95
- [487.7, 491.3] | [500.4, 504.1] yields 1.03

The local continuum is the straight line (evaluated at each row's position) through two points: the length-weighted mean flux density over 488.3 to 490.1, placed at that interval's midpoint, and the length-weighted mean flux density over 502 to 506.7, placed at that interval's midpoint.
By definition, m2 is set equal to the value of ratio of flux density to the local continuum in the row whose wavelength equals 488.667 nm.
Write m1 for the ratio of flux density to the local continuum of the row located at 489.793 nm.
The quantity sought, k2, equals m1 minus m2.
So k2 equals 0.16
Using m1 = 1.10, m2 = 0.94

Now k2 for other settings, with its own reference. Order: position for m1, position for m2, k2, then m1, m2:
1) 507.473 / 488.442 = -0.12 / 0.87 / 1.00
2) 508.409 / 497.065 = -0.06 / 0.97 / 1.04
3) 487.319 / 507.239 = -0.05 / 0.94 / 0.99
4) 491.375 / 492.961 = -0.11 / 0.96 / 1.06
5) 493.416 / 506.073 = -0.15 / 1.00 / 1.15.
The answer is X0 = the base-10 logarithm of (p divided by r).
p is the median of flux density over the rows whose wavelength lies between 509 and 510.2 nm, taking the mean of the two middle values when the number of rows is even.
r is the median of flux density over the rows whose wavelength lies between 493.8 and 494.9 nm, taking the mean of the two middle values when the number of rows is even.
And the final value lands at -0.045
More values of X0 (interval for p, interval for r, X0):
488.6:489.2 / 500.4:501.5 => -0.037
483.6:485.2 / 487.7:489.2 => -0.022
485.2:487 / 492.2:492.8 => -0.035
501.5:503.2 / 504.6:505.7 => 0.003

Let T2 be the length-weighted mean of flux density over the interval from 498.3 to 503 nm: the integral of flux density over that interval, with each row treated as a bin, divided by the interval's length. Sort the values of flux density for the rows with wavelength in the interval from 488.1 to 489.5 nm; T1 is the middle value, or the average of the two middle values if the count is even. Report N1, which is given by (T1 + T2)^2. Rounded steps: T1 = 25.8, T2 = 25.8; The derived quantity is 2663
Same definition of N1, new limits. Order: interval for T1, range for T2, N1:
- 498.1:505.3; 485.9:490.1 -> 2622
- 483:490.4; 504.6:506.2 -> 2739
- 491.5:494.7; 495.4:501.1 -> 2802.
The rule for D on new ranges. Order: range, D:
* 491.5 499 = 1.0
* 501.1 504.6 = 3.6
